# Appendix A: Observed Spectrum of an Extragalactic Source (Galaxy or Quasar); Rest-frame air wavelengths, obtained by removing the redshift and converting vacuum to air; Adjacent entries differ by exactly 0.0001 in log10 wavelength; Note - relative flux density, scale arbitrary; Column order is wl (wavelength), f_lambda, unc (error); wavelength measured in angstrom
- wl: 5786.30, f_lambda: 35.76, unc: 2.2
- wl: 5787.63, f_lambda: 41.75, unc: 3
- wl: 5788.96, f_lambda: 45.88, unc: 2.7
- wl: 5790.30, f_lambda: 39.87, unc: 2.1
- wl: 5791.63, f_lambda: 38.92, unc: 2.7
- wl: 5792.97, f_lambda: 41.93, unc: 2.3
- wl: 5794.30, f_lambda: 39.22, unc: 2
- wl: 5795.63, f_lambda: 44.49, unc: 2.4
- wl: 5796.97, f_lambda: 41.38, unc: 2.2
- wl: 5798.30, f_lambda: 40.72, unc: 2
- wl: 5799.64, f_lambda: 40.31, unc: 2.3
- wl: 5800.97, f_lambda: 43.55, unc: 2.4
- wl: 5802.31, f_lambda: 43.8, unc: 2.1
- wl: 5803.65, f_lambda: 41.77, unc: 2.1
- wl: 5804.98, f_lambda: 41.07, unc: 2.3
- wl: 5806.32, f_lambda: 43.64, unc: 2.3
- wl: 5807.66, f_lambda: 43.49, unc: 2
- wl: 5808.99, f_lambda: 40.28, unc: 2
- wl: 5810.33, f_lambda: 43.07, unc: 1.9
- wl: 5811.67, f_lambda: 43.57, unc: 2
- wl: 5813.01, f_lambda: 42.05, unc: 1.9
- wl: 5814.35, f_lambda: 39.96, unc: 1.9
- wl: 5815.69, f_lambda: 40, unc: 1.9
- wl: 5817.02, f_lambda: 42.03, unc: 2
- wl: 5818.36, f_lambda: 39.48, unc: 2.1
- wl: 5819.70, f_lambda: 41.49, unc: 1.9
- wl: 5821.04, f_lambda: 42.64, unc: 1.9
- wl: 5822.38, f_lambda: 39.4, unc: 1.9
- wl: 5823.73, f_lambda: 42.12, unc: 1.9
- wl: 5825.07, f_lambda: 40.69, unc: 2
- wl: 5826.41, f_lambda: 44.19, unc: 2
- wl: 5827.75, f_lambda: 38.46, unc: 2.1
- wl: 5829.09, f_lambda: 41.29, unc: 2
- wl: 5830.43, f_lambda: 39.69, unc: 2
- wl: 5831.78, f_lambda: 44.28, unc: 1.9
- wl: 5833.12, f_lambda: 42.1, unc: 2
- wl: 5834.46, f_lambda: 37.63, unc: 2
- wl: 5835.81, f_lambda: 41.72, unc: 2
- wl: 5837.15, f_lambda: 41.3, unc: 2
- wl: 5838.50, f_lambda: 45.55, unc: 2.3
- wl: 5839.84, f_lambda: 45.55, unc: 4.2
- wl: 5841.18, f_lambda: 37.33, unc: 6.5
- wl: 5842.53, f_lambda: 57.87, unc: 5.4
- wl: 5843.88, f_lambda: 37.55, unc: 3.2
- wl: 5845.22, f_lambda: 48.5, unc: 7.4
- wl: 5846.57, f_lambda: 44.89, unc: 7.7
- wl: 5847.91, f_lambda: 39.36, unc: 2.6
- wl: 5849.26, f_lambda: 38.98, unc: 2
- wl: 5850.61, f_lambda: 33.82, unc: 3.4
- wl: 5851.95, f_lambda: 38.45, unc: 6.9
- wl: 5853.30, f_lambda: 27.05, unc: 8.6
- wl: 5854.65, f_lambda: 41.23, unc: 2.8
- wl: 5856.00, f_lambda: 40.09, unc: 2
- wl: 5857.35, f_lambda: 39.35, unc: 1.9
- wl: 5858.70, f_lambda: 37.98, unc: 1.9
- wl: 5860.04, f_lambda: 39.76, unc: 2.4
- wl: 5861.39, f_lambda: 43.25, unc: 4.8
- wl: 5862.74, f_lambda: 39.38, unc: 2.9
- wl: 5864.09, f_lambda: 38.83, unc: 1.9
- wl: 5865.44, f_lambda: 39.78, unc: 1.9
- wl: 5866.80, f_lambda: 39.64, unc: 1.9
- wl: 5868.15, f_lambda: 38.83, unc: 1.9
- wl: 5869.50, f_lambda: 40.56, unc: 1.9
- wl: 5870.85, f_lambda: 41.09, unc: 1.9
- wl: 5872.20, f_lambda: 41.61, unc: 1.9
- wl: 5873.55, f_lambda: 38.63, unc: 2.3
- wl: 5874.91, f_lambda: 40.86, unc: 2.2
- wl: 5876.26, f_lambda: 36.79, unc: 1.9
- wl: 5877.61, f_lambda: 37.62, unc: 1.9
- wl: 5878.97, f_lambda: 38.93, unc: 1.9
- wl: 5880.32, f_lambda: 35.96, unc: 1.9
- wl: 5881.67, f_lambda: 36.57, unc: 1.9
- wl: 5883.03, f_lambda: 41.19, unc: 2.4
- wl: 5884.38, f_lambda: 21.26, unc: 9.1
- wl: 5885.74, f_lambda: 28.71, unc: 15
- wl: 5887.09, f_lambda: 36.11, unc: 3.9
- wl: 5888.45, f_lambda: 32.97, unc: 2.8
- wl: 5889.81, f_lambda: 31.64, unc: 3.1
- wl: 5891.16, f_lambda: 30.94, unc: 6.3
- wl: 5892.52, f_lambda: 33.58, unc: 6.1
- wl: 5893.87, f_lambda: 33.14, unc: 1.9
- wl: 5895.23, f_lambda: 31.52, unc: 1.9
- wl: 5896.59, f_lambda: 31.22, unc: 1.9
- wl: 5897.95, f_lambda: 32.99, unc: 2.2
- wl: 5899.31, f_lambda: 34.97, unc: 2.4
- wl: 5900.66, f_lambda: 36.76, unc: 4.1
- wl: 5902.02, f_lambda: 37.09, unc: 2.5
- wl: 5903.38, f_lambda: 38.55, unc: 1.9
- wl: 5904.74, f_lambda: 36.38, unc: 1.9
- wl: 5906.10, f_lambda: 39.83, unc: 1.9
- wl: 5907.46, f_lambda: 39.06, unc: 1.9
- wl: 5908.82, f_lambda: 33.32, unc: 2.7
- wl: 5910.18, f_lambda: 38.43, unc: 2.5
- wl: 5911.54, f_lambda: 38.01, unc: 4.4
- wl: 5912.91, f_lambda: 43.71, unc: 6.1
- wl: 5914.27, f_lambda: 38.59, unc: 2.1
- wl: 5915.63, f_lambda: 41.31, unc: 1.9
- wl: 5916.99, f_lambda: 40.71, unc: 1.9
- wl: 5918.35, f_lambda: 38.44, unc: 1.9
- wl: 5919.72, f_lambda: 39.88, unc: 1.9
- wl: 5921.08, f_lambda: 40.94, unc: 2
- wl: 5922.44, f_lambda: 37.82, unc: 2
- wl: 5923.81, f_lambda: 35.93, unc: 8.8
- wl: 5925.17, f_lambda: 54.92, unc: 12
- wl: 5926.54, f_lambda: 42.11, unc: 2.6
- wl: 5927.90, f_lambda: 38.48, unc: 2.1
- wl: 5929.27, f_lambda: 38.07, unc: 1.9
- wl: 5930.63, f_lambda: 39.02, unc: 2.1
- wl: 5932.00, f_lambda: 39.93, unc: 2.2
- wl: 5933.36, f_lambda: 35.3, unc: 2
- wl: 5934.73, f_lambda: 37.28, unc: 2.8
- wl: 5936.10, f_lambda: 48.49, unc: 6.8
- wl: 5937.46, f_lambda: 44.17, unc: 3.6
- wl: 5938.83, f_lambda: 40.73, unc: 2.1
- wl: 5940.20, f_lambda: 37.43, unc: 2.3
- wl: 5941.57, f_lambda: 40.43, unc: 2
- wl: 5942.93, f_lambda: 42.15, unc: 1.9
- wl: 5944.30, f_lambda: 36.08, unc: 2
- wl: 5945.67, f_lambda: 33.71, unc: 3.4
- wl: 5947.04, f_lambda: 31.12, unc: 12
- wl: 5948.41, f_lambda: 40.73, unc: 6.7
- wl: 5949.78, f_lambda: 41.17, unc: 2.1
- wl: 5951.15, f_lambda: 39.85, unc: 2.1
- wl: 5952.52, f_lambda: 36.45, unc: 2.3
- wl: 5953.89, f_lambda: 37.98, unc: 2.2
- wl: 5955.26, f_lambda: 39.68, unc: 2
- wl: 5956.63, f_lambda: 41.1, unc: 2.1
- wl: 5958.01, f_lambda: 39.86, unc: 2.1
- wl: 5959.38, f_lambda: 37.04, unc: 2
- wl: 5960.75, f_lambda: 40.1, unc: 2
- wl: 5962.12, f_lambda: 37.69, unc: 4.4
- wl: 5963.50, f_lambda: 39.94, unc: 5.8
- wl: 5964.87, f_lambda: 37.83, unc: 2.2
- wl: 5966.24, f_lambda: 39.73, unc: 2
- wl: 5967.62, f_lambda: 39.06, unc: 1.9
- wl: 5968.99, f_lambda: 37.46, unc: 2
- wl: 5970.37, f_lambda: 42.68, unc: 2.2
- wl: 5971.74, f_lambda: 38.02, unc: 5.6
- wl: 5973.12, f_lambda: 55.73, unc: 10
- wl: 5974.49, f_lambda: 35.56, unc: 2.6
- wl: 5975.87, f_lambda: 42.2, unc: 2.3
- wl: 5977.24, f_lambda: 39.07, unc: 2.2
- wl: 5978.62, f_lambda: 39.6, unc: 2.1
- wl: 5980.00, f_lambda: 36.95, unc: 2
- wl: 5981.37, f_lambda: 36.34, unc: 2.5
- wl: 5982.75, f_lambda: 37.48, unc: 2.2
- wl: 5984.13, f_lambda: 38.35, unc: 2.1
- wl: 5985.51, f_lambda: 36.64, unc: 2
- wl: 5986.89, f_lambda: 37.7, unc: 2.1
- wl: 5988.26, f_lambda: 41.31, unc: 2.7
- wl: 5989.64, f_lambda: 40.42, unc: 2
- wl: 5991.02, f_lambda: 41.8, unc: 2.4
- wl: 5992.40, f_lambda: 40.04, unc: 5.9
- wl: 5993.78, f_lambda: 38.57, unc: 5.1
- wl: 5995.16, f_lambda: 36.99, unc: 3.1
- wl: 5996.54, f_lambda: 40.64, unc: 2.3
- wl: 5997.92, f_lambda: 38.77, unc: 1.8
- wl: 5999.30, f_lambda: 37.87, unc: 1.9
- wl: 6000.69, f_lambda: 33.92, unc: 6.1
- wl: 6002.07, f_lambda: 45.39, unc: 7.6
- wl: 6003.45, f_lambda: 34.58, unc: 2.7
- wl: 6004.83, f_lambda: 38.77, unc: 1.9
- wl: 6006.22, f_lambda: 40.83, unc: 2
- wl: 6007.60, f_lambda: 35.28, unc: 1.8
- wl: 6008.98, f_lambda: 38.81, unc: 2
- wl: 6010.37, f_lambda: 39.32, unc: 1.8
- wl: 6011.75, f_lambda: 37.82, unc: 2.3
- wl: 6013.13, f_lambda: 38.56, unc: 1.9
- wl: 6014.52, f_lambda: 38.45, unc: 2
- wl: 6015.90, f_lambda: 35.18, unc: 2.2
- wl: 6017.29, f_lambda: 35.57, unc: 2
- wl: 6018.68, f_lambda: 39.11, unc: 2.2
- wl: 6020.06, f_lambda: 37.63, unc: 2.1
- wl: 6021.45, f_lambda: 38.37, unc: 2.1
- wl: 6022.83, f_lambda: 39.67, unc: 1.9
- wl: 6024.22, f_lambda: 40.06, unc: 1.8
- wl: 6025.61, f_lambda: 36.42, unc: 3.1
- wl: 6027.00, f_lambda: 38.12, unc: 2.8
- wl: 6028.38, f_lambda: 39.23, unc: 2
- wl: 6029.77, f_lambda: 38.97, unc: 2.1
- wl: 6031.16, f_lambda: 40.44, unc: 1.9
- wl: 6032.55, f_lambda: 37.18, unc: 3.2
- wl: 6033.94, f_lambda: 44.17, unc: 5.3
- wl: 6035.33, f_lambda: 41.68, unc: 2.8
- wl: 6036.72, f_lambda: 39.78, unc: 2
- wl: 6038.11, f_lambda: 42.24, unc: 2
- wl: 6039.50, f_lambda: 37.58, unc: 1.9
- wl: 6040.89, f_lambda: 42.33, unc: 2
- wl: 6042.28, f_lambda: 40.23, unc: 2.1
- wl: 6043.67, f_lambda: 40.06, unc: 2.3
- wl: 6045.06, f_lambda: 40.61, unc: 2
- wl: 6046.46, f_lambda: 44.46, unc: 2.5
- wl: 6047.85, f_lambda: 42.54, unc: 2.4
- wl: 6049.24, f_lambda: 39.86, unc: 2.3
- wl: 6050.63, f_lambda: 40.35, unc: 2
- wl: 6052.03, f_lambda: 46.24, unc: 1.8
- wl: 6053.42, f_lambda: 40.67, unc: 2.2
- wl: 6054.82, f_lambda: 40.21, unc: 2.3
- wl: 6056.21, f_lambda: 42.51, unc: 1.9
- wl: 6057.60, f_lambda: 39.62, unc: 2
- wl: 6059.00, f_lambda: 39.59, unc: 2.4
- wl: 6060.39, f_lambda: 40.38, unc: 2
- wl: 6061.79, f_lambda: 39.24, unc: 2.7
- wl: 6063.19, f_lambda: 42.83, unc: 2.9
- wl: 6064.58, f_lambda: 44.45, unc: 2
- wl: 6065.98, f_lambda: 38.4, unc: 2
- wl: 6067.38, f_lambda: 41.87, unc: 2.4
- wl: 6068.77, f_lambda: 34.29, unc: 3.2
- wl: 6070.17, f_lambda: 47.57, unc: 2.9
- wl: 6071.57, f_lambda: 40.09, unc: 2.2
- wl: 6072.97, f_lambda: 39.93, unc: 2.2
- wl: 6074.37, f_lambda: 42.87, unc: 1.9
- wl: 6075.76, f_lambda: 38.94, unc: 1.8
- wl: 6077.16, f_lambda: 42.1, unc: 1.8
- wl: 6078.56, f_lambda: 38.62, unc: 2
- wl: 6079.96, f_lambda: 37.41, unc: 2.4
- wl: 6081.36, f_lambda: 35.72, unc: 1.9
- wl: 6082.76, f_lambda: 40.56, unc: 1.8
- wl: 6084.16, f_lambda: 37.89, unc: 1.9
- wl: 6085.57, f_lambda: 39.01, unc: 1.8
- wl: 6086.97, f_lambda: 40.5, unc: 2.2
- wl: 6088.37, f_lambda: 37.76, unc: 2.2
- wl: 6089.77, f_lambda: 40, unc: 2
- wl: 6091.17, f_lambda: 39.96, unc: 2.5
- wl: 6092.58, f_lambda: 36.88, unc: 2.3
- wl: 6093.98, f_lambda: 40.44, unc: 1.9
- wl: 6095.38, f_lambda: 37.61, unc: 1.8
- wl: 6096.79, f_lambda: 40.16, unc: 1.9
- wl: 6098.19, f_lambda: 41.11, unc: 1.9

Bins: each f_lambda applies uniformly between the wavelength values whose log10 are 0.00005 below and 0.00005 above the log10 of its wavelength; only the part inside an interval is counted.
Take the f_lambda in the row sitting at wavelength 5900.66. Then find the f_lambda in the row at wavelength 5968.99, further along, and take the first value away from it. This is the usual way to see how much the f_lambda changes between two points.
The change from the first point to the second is 0.7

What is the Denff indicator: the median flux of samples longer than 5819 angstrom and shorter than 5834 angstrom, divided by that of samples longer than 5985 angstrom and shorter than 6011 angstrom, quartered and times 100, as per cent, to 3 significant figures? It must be 26.8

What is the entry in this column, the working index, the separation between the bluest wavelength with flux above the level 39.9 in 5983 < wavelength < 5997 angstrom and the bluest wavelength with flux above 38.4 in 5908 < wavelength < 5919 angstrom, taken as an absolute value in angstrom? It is 78.1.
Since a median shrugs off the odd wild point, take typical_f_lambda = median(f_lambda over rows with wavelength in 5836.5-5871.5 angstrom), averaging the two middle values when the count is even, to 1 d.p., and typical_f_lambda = 39.7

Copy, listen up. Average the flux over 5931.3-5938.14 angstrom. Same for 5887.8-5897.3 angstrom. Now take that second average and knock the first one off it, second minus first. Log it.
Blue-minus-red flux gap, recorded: -8.9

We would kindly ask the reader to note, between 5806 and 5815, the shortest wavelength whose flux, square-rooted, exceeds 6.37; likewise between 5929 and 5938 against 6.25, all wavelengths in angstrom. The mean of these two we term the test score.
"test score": 5869.2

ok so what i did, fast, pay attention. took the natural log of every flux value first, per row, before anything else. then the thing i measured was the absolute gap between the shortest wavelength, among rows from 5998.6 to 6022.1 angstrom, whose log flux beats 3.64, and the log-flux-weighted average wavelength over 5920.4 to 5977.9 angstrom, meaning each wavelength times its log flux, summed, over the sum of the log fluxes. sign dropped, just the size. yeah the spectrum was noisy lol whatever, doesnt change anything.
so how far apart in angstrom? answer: 53.0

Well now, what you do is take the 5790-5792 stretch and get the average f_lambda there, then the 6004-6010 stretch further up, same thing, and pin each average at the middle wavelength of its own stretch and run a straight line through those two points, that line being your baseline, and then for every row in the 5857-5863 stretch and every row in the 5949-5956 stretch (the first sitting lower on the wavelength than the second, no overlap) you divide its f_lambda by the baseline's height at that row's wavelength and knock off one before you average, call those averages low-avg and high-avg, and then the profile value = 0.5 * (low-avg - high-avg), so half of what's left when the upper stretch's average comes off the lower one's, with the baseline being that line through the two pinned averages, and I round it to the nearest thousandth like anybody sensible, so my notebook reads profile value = 0.006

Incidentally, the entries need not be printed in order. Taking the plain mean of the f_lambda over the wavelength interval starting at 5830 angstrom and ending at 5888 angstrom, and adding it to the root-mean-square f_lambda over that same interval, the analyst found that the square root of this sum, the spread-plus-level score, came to 8.90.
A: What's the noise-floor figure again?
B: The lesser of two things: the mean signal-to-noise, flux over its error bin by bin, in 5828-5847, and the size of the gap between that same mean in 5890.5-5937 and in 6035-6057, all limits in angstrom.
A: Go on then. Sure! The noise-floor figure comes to 4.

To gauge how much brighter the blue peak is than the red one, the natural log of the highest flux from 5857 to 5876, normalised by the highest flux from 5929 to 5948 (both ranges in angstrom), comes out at -0.11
